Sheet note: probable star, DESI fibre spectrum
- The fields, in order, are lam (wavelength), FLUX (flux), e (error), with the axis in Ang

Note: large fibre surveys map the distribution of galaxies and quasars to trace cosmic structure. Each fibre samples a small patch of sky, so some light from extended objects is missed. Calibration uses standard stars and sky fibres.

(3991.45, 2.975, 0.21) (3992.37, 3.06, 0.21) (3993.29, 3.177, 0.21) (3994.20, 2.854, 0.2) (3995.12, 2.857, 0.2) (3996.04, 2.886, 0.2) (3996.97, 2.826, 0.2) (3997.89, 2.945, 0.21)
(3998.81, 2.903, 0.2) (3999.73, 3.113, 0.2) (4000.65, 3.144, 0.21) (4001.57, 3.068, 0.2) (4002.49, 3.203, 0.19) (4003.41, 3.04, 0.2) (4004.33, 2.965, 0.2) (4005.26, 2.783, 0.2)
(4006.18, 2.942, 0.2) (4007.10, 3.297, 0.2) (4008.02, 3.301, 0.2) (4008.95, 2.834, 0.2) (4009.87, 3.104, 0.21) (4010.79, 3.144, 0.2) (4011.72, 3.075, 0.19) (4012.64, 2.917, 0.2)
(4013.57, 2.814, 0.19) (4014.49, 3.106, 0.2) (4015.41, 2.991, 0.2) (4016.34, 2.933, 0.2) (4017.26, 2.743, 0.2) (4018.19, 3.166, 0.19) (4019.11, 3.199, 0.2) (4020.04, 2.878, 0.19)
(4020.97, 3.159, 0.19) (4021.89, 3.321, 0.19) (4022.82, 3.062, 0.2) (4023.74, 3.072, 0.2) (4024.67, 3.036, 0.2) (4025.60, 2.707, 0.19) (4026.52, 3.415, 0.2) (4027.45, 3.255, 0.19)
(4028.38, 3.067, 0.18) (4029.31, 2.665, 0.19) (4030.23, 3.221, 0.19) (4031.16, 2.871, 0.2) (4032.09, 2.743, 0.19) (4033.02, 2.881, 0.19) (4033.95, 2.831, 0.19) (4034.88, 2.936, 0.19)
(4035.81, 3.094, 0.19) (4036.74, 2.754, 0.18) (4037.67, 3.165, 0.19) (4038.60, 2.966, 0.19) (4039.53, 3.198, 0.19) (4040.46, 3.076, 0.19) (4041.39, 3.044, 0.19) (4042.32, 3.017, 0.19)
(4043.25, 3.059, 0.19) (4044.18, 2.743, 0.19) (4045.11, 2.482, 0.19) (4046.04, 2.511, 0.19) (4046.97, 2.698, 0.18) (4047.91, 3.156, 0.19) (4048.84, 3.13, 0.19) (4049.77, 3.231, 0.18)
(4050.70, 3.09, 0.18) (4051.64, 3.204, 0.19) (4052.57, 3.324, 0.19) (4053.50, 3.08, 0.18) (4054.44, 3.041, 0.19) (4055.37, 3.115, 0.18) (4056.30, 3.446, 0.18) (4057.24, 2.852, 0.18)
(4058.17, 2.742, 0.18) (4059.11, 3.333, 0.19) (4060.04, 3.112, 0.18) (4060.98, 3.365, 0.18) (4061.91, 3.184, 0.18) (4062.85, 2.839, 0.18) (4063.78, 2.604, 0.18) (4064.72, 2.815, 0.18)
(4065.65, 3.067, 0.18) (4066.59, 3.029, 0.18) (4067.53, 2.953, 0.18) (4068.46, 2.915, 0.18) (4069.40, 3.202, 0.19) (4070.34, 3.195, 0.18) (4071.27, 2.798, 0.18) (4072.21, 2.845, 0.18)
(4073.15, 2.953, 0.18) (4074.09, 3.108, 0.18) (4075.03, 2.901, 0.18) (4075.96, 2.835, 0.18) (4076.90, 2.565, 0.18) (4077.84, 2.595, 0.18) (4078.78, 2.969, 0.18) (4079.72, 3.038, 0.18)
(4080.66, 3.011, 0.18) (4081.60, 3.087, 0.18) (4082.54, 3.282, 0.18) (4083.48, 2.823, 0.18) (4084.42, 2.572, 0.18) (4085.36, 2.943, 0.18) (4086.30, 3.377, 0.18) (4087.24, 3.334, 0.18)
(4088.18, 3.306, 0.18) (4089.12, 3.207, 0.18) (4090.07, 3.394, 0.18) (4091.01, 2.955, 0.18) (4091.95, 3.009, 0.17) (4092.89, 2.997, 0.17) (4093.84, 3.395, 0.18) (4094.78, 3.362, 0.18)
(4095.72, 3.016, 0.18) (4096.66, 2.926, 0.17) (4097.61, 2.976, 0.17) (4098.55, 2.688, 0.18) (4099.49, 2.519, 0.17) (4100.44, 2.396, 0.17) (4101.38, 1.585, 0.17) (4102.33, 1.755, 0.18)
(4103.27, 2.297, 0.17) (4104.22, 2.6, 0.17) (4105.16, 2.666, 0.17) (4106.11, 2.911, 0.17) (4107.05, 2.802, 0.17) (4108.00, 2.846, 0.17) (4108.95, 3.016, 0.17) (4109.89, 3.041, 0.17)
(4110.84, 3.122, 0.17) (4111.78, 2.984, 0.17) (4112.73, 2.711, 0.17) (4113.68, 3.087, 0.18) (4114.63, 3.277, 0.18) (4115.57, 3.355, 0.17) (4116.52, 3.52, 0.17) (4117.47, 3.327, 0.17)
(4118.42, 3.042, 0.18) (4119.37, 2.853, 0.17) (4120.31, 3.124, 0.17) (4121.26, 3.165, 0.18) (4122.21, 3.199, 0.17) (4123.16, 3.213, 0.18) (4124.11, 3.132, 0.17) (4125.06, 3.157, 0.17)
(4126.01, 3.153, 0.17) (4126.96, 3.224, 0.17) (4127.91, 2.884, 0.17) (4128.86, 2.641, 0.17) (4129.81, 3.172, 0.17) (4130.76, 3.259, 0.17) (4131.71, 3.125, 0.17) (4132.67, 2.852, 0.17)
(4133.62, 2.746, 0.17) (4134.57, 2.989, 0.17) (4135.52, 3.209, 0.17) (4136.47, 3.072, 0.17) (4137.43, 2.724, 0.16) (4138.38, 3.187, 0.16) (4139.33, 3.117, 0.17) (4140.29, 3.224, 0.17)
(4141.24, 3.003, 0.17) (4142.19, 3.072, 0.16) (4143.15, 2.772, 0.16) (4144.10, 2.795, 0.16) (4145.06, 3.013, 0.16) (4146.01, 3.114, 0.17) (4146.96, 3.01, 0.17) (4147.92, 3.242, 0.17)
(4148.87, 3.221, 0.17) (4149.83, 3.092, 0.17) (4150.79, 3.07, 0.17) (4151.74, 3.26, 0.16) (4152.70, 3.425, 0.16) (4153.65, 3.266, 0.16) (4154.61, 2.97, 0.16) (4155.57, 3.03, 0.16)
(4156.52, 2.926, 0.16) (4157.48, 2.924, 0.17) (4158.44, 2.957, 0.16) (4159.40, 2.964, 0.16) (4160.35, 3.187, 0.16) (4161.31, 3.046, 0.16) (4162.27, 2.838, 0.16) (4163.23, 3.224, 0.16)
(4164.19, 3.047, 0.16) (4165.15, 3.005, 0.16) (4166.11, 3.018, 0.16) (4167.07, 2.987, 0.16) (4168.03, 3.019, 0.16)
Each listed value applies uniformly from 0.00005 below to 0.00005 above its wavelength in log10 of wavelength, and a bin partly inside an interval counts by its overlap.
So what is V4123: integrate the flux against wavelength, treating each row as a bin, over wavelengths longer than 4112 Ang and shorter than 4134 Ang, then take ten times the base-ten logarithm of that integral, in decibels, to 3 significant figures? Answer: 18.3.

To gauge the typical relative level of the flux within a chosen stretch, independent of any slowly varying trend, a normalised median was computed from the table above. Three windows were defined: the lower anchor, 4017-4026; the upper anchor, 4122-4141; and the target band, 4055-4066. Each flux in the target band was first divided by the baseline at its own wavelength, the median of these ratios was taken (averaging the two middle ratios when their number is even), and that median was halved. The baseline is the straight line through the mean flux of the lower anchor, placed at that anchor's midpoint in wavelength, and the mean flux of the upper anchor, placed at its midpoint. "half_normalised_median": 0.507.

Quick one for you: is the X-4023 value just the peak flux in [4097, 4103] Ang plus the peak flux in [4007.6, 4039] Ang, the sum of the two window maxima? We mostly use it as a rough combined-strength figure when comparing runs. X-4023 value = 6.39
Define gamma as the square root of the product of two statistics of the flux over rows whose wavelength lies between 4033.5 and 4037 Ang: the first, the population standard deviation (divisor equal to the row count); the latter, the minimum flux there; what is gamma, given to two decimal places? 0.59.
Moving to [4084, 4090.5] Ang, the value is 0.85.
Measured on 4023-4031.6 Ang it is 0.79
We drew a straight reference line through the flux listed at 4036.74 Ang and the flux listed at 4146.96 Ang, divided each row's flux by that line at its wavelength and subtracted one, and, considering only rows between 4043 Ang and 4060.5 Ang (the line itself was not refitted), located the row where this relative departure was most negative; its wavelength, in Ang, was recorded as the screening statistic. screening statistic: 4045.11 Ang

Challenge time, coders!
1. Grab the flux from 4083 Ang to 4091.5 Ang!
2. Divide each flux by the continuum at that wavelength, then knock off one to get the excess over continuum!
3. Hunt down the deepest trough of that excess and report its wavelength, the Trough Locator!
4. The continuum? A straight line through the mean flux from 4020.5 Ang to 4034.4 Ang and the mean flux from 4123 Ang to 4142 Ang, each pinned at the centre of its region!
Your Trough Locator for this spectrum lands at 4084.42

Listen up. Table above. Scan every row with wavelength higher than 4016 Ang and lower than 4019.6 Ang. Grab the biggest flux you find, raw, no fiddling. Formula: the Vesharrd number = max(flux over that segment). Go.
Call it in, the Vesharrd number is 3.199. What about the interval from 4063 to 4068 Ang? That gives 3.067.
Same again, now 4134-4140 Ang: 3.209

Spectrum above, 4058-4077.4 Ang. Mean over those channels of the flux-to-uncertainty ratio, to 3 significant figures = 16.4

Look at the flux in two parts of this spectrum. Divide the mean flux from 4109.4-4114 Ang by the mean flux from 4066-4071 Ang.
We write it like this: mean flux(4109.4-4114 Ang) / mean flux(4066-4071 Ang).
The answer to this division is 0.98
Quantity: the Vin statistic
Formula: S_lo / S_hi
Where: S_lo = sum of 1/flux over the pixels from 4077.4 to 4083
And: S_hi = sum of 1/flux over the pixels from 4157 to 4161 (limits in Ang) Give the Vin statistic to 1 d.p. 1.5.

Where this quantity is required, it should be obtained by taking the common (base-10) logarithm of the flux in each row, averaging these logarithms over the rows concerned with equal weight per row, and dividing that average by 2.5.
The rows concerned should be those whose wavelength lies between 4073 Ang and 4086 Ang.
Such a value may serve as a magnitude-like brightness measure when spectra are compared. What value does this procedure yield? 0.185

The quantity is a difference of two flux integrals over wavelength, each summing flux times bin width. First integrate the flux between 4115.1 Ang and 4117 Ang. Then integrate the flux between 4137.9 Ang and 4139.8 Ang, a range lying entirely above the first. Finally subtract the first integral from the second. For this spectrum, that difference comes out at -0.5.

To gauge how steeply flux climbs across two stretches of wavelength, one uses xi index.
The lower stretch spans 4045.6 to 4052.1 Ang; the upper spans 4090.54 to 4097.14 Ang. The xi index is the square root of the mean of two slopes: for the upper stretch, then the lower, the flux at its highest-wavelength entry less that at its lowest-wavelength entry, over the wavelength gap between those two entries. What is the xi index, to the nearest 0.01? 0.24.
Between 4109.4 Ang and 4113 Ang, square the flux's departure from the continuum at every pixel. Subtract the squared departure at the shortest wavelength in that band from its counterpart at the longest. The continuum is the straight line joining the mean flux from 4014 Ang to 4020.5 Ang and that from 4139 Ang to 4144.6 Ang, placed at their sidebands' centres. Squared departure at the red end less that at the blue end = 0.08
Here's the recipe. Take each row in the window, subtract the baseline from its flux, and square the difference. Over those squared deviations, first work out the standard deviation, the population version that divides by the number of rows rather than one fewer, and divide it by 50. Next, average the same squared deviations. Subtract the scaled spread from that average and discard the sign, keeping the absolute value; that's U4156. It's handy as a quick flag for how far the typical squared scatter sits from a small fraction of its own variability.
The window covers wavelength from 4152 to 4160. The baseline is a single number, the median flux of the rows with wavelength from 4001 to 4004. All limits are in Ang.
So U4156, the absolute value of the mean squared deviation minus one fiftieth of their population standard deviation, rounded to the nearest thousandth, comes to 0.029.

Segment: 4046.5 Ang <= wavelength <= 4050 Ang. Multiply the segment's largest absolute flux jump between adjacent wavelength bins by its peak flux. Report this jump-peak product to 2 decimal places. 1.48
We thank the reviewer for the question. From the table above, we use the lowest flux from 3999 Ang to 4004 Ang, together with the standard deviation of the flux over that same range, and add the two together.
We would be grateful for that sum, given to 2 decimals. 3.10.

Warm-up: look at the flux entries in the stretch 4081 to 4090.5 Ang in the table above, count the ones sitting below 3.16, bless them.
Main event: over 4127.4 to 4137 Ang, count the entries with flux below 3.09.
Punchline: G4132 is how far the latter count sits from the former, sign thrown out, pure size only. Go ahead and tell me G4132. 2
